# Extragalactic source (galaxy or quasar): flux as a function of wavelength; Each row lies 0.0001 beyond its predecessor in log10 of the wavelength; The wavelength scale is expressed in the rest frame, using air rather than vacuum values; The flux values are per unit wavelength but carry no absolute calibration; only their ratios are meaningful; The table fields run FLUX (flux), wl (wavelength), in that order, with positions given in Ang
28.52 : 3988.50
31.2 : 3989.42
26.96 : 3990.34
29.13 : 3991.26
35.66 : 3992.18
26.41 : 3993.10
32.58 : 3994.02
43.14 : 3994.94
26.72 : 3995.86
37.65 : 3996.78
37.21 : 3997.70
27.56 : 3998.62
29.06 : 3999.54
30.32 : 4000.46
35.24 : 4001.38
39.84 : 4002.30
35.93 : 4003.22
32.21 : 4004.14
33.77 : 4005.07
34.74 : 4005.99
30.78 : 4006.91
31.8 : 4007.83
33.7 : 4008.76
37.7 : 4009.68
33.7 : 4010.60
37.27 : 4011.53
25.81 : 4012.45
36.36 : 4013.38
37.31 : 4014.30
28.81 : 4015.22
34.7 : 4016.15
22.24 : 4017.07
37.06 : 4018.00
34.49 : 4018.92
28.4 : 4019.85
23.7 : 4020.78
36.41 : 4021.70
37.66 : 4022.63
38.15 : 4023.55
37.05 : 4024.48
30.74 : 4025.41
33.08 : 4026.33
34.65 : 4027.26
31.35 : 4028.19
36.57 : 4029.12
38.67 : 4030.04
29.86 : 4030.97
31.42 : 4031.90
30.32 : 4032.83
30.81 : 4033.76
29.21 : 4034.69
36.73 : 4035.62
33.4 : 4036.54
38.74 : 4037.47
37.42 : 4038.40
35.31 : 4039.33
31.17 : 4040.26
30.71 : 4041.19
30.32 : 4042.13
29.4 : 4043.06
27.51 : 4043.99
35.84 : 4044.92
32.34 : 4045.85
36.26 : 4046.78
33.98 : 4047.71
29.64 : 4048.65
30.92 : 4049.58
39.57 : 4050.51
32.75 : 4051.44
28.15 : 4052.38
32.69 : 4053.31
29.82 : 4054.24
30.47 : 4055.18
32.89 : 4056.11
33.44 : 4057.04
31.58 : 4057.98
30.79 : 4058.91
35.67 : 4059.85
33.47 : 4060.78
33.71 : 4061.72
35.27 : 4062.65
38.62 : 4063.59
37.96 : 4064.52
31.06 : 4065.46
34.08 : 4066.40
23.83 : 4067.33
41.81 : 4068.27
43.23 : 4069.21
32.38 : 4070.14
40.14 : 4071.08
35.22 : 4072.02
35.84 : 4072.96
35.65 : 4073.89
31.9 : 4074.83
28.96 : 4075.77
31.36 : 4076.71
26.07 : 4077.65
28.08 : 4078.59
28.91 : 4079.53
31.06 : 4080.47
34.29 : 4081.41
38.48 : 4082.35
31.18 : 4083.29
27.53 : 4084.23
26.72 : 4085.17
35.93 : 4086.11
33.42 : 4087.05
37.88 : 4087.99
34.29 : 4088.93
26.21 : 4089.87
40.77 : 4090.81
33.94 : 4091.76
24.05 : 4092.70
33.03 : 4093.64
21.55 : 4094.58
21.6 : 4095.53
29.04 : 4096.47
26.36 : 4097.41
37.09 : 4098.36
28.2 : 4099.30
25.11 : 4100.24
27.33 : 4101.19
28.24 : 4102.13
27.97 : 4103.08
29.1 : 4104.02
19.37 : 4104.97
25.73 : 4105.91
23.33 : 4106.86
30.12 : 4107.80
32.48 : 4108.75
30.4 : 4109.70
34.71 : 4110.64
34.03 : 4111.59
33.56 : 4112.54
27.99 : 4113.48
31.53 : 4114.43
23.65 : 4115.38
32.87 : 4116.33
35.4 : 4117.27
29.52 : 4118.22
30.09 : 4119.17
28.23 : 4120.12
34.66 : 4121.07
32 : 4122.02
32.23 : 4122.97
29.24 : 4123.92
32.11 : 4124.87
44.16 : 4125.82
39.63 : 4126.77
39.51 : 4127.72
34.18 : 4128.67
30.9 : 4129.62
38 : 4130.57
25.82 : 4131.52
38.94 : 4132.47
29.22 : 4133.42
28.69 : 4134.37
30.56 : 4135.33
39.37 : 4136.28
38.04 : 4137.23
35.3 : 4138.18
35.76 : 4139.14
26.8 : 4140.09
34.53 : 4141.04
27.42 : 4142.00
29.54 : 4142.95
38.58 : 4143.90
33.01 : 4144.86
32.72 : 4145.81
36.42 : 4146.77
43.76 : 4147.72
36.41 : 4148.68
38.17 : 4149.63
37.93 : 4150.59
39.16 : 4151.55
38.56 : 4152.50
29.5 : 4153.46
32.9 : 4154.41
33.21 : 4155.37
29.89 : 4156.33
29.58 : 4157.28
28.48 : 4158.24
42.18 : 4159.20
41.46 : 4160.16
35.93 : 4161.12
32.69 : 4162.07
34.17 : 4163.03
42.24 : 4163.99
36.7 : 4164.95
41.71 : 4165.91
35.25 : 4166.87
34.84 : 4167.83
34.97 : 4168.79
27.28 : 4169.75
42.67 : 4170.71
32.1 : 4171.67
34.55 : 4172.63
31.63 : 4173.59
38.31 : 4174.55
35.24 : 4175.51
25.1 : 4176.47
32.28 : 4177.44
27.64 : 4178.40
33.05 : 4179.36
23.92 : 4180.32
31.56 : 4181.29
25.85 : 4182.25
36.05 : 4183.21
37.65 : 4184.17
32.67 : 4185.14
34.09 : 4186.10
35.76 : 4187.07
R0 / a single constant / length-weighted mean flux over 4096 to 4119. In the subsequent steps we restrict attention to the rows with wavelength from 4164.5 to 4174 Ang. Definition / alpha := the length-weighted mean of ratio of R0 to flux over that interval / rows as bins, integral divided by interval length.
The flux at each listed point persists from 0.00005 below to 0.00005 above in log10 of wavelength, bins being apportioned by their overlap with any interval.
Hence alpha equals 0.846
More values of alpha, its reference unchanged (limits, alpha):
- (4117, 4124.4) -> 0.940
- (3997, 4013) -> 0.889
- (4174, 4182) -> 0.976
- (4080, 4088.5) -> 0.903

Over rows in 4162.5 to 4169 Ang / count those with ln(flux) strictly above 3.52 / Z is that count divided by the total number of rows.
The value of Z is 1.00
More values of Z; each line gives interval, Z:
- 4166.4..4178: 0.58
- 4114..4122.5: 0.22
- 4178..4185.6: 0.25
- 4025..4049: 0.38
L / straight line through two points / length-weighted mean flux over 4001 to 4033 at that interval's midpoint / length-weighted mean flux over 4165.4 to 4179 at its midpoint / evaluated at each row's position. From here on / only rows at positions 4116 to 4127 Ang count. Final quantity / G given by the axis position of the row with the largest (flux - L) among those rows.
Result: 4125.82 Ang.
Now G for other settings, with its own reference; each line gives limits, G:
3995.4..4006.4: 4002.30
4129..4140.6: 4136.28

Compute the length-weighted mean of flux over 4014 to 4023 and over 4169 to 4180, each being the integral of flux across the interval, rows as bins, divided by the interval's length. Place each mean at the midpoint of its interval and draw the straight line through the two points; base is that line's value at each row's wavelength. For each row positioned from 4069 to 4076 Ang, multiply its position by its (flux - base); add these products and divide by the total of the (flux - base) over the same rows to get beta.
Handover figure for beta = 4070.4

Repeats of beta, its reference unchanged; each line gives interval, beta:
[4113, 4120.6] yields 4116.5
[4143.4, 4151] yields 4147.8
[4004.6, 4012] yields 4009.3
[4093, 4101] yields 4096.7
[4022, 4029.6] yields 4025.0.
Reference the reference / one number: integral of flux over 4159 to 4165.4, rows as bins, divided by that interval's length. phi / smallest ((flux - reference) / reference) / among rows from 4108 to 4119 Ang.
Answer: -0.37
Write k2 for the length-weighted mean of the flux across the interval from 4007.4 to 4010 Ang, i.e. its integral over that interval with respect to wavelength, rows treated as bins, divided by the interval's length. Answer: 34.2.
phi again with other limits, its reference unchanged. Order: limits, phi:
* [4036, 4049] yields -0.27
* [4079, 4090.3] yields -0.31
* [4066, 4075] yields -0.37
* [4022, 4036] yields -0.23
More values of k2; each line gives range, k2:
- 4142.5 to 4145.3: 33.7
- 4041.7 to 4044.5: 29.2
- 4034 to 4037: 33.0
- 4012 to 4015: 32.9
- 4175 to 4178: 30.8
